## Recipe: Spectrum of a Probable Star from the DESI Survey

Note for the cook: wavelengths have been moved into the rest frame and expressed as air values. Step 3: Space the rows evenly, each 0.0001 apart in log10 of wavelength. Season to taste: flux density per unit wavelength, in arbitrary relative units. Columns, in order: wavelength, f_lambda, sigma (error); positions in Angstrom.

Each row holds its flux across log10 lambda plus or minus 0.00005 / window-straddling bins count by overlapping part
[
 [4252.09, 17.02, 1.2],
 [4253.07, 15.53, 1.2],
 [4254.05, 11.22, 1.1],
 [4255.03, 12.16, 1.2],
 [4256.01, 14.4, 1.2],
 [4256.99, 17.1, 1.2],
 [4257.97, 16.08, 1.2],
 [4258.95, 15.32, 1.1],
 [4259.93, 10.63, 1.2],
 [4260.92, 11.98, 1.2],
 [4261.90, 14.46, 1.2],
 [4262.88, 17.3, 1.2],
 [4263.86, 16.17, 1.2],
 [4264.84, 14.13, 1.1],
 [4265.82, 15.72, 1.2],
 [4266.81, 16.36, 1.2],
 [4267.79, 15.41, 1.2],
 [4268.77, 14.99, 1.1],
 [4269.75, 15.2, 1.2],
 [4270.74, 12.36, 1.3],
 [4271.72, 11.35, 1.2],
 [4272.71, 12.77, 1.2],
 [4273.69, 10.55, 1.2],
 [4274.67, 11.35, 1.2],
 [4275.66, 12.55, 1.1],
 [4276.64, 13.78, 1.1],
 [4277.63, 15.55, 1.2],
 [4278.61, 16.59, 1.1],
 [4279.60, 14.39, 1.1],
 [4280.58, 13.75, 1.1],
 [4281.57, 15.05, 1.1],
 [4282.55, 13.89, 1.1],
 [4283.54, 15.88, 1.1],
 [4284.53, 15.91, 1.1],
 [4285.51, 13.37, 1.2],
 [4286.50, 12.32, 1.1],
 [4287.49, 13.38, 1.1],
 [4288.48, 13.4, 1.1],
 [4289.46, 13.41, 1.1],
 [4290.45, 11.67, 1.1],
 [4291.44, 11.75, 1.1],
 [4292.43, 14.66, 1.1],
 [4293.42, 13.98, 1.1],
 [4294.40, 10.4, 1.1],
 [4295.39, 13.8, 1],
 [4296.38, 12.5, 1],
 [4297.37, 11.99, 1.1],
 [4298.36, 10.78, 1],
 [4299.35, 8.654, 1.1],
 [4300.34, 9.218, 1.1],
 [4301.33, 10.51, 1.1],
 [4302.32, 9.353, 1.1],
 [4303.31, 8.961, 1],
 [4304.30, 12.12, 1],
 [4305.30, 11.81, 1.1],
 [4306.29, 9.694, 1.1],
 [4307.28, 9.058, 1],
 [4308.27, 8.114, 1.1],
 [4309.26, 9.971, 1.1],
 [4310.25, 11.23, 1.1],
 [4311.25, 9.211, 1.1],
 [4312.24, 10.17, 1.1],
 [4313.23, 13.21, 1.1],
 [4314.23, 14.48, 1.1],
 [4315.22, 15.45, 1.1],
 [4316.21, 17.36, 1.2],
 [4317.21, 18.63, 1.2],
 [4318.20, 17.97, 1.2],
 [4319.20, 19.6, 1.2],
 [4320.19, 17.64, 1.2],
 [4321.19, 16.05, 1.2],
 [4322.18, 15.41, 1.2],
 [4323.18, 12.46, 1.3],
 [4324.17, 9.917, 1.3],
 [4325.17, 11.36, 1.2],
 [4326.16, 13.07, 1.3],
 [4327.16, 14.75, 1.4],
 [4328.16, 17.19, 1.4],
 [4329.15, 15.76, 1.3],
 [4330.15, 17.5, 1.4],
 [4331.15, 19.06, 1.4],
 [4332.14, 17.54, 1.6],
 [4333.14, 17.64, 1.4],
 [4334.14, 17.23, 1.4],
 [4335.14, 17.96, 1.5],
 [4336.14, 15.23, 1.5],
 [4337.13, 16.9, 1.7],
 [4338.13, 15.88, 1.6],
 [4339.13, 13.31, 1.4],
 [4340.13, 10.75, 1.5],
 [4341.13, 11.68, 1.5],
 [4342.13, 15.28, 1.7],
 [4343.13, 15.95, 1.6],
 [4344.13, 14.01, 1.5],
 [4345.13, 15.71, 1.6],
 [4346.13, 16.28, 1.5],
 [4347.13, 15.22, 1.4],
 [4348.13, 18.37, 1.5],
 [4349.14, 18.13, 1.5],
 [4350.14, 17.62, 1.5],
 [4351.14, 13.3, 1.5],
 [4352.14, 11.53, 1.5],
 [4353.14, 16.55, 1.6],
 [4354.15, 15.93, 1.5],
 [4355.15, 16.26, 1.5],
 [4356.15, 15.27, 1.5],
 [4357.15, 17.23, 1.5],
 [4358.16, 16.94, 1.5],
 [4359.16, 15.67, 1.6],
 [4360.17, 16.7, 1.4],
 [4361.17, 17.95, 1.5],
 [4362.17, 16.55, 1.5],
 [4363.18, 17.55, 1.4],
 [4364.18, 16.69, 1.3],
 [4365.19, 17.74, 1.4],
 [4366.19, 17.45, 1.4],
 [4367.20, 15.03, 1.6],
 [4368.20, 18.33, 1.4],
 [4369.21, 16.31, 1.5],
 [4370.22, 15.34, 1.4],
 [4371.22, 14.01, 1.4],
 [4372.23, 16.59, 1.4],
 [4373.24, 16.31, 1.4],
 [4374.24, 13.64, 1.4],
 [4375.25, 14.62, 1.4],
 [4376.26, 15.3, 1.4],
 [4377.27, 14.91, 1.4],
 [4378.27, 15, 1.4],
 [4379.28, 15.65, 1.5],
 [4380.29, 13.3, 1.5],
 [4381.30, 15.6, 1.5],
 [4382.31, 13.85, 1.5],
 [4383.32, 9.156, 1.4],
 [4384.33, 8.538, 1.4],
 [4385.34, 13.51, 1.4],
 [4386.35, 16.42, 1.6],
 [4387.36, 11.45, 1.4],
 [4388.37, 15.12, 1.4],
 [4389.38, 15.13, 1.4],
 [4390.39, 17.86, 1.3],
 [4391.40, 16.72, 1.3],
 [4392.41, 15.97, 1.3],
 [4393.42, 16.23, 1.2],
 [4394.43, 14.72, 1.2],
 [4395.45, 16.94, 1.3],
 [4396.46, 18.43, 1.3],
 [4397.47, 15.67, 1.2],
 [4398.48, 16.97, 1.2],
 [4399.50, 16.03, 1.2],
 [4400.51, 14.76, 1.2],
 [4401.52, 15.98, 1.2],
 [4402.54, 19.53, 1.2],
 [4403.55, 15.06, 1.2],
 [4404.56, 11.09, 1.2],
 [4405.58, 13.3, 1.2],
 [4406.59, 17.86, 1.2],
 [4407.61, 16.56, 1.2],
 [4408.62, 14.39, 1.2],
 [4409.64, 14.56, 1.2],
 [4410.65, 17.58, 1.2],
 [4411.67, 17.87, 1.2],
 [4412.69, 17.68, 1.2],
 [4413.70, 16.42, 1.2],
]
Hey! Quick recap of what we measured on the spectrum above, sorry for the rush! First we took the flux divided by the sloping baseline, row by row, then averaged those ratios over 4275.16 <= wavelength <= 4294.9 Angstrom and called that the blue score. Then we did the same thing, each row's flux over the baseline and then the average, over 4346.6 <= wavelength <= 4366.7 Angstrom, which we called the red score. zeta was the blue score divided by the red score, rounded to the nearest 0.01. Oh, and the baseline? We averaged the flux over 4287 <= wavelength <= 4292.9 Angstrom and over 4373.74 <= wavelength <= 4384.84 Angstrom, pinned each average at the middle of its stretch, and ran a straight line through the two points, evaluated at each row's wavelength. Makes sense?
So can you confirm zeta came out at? 0.87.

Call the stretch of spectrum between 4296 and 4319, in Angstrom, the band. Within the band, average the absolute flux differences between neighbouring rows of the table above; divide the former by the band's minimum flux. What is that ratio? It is 0.166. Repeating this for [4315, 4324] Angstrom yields 0.127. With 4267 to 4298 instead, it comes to 0.129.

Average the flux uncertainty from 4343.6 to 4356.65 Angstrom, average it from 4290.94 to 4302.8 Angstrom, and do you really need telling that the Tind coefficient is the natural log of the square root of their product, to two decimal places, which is 0.24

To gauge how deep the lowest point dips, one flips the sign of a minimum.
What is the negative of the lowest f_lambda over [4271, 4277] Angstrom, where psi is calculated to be -11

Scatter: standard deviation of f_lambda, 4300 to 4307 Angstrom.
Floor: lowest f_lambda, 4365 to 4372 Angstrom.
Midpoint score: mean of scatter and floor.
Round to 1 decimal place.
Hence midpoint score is 7.6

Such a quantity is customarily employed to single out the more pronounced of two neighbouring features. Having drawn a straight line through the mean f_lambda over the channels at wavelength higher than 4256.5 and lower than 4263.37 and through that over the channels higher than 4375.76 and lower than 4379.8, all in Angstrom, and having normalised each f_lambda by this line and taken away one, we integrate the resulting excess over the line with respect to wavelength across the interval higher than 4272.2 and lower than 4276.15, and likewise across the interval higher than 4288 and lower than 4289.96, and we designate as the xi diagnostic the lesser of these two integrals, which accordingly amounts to -0.8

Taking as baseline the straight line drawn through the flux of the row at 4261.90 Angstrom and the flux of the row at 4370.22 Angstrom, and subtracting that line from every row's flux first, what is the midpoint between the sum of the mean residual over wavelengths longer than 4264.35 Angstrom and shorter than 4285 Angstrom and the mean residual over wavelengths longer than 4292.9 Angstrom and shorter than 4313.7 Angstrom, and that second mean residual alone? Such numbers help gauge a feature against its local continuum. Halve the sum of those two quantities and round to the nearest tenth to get -4.3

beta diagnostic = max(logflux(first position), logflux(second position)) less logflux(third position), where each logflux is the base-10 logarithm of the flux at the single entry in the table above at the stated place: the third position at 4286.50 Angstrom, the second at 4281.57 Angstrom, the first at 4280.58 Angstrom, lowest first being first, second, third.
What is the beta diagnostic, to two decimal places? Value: 0.09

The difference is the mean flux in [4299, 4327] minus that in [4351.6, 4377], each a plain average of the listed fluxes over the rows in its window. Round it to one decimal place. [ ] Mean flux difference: -3.5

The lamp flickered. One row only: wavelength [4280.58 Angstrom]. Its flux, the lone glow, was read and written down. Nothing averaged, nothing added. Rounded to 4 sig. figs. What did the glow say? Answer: 13.75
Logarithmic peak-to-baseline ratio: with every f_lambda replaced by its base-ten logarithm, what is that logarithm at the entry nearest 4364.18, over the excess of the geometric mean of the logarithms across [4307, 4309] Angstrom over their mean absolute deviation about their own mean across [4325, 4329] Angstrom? 1.40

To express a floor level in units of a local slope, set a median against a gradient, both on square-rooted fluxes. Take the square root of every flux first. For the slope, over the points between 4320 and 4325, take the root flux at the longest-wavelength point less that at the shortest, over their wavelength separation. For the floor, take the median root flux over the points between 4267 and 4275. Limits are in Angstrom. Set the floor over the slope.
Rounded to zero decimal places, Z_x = -13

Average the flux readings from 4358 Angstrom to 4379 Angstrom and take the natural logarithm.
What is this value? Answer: 2.78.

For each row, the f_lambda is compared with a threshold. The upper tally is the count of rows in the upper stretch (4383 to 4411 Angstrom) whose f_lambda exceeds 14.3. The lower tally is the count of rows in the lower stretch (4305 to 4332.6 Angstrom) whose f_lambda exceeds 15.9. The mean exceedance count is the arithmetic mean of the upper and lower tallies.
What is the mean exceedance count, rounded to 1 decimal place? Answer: 16.0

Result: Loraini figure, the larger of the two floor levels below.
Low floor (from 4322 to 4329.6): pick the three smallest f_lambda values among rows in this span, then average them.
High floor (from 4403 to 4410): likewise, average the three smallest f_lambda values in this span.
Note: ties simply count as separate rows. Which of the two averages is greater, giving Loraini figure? 12.9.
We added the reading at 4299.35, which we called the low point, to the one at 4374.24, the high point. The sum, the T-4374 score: 22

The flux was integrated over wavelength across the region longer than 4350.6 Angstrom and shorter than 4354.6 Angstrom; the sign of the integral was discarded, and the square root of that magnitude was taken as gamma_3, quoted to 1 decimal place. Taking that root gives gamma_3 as 7.6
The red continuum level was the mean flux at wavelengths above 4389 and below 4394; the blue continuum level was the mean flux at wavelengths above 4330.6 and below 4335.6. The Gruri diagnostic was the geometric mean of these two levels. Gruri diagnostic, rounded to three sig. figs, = 17.1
